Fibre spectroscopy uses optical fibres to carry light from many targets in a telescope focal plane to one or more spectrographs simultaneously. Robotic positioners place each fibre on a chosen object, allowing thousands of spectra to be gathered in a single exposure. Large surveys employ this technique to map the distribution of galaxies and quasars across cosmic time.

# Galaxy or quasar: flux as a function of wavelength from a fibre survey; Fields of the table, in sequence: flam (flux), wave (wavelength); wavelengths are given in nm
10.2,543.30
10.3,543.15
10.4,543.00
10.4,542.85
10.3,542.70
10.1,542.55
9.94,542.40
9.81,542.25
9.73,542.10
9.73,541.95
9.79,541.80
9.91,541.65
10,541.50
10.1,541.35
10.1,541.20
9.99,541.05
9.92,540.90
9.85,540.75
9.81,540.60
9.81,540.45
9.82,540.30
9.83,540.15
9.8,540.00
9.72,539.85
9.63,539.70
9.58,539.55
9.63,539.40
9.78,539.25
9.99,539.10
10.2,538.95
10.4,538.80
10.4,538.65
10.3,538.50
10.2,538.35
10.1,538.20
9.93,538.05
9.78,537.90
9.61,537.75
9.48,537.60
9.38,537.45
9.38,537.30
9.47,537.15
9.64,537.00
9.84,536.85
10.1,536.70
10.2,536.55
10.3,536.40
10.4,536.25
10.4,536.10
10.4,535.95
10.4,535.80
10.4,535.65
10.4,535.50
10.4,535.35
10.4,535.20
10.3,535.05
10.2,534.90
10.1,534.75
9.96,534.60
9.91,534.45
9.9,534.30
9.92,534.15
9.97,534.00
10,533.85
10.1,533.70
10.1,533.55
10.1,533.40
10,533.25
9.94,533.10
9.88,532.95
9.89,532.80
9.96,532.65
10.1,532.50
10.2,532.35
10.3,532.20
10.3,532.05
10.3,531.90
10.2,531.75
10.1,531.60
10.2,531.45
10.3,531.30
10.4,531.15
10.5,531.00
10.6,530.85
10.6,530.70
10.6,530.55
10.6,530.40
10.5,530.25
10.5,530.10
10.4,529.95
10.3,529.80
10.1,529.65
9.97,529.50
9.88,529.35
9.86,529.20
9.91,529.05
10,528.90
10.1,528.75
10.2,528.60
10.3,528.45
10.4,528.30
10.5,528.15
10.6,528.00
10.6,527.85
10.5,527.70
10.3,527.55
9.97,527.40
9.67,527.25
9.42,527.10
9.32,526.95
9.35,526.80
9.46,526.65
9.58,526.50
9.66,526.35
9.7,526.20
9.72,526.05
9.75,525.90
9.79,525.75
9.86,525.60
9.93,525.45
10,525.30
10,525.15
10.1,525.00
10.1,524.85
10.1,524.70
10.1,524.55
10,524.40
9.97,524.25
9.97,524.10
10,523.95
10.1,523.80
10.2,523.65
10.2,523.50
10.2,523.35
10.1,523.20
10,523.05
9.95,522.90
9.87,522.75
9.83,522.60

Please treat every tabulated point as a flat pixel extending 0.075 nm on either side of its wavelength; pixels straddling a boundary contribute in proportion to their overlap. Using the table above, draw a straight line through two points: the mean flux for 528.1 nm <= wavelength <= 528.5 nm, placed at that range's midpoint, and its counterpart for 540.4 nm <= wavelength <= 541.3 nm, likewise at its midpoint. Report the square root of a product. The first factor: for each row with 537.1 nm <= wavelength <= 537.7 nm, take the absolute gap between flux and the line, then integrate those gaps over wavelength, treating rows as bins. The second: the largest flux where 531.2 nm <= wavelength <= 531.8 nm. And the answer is 2.0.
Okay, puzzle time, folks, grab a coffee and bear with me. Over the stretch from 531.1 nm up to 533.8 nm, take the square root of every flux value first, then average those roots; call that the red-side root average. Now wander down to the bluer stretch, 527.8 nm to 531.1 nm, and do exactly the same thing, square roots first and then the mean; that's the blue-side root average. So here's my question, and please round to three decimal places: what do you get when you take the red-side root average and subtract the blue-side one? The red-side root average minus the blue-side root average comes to -0.029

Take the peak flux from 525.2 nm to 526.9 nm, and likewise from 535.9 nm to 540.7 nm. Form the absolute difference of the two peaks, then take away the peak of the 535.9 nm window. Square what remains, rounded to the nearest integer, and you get 100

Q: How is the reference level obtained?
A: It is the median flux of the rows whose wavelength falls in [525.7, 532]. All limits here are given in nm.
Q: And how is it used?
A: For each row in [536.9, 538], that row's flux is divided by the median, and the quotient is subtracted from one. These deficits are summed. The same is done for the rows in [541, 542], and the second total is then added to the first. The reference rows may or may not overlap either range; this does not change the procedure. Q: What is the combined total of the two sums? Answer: 0.63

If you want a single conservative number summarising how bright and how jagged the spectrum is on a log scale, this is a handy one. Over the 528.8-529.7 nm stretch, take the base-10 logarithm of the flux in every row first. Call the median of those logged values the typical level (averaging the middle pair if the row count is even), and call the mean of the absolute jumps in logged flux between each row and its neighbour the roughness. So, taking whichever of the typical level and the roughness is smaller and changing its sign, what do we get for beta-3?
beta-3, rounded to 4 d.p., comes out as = -0.0033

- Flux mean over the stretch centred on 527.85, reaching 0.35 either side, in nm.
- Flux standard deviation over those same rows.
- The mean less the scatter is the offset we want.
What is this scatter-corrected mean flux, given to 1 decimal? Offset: 10.4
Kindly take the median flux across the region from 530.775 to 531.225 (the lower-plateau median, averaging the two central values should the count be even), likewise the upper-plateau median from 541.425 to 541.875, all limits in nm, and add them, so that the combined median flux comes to 20.4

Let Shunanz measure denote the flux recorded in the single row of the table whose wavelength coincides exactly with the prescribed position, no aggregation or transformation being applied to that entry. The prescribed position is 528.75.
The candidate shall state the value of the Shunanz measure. 10.1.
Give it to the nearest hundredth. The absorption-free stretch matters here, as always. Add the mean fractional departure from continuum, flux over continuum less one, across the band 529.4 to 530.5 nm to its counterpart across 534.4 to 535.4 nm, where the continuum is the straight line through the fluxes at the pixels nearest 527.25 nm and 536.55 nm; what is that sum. 0.06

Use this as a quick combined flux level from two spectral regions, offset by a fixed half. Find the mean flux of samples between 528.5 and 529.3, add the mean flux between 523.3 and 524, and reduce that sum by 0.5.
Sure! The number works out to 19.7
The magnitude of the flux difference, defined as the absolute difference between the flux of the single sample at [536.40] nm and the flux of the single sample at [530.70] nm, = 0.3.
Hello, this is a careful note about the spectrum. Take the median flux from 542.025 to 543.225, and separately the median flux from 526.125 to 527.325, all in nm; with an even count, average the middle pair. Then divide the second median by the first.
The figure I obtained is 0.93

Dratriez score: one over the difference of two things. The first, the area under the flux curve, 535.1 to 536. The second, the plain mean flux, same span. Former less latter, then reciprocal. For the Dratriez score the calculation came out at -0.96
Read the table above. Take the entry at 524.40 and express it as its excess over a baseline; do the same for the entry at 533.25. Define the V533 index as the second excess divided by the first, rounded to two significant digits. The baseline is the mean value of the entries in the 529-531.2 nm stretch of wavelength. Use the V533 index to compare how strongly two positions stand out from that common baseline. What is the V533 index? 1.0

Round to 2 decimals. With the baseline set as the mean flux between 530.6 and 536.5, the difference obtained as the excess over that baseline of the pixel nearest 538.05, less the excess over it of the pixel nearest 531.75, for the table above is -0.27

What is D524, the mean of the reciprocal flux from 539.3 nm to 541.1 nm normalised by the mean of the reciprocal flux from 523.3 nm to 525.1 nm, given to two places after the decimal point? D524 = 1.03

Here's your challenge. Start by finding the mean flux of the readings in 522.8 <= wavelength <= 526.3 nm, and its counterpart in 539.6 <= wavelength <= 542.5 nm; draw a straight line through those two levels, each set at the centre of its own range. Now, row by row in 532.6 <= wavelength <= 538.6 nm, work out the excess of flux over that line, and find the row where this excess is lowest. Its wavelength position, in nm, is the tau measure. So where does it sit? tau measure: 537.30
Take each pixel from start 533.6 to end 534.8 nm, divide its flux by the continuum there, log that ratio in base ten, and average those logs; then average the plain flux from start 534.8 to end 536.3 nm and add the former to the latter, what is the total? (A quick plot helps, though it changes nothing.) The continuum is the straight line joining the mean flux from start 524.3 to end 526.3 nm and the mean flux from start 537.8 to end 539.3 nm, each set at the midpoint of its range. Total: 10.4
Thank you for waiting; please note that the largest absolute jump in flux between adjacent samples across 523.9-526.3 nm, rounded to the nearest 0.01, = 0.10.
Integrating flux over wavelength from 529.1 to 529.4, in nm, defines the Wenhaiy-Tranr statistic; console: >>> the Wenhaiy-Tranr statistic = 2.96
